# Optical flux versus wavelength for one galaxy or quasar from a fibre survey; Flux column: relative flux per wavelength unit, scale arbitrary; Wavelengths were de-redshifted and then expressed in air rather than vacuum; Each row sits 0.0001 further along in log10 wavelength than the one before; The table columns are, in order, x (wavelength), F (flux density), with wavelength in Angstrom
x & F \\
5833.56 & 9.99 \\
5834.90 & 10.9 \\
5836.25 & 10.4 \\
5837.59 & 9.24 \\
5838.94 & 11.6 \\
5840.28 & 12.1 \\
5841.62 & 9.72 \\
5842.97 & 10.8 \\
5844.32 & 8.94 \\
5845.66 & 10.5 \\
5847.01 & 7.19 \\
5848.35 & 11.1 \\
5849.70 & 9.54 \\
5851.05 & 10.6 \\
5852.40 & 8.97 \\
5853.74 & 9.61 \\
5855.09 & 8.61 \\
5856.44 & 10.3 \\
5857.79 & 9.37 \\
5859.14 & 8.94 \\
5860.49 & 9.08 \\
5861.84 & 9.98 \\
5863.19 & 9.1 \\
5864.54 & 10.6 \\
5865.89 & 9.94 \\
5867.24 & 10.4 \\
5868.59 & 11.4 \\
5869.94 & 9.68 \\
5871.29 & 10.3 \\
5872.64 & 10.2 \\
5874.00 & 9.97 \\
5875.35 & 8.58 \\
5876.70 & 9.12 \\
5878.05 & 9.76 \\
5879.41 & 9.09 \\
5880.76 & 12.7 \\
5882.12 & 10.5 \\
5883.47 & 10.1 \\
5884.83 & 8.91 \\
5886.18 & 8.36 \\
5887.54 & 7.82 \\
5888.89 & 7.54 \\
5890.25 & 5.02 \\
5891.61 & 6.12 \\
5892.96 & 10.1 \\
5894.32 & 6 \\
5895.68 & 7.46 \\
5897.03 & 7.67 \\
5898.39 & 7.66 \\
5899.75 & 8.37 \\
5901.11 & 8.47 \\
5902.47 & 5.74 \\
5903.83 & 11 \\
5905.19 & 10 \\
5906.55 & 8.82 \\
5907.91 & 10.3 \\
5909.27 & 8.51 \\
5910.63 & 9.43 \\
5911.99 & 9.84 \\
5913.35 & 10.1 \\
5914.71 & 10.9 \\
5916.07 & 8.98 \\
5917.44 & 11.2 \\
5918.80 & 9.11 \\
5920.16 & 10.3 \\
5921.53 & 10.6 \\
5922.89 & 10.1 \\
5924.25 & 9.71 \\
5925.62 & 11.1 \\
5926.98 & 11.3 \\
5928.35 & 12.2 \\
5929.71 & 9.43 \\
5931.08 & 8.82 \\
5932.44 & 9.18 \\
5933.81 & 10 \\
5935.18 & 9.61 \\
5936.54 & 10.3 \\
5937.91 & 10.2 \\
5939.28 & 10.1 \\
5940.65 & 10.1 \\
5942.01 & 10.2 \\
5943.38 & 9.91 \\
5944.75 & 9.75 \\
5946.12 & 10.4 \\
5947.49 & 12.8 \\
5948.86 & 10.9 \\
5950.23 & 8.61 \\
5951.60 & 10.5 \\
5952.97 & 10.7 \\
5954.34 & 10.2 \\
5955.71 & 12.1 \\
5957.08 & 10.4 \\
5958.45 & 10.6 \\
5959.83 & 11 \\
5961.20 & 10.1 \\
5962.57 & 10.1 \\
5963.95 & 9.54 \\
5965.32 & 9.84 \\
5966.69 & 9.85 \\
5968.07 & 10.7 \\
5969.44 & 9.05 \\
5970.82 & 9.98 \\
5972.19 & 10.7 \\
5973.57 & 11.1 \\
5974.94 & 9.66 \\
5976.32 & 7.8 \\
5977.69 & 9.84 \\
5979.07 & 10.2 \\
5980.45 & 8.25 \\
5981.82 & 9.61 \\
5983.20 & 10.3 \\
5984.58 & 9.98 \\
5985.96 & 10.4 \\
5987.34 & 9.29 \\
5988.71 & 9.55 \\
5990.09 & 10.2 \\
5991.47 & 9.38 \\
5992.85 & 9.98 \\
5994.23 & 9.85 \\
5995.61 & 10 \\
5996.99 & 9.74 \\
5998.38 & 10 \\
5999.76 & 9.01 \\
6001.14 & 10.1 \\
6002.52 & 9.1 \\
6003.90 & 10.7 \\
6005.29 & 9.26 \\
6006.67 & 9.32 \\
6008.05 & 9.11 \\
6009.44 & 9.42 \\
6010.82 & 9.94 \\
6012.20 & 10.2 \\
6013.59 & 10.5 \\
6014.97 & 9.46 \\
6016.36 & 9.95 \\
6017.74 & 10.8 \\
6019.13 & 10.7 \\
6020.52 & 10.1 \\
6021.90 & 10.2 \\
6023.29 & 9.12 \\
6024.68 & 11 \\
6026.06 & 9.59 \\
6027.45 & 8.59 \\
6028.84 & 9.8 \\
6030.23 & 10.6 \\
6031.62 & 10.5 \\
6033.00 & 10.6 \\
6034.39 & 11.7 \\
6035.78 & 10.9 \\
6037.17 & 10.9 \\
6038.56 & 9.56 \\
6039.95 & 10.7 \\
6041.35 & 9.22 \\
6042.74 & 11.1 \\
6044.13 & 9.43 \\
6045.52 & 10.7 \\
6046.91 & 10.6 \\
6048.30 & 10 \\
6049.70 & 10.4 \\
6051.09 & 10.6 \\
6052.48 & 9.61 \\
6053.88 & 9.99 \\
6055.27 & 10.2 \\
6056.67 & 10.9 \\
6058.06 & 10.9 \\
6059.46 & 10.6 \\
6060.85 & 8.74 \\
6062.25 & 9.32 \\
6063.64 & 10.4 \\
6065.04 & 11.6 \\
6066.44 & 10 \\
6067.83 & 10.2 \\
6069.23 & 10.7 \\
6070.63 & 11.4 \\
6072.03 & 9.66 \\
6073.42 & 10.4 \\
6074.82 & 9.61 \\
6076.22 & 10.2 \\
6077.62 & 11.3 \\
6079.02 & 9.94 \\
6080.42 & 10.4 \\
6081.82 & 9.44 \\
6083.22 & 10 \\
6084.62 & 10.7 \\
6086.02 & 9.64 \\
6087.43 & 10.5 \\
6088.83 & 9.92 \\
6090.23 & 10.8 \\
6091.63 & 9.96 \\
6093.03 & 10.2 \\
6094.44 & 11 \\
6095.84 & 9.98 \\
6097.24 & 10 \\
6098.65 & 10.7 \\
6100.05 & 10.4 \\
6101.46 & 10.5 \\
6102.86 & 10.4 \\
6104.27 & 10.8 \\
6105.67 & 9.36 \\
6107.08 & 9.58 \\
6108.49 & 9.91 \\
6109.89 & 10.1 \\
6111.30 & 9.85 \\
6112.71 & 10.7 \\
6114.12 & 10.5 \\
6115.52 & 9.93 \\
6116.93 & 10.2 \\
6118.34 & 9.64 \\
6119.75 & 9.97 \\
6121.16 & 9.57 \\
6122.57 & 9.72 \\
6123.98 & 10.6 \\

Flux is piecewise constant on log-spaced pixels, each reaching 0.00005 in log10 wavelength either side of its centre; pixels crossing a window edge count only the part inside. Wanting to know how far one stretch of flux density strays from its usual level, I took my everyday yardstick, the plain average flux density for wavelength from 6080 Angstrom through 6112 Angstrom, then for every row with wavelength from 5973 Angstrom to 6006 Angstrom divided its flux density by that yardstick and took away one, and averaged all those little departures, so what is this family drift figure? -0.045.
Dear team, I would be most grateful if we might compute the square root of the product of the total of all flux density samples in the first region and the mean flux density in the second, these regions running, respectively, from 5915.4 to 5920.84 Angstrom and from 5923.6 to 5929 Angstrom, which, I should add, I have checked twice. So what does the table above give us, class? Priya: 20.9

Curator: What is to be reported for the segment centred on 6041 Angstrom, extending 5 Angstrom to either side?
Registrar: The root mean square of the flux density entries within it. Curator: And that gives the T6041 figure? 10.3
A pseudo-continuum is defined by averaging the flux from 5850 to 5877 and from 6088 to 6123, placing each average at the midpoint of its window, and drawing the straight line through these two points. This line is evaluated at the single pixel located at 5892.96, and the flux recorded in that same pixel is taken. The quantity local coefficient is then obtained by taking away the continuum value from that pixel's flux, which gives 0.31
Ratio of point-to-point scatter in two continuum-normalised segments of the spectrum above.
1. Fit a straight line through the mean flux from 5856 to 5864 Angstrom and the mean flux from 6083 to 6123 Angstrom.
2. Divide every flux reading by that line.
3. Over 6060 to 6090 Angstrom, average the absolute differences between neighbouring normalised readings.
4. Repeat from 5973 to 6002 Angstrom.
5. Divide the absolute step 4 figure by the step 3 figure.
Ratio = 0.99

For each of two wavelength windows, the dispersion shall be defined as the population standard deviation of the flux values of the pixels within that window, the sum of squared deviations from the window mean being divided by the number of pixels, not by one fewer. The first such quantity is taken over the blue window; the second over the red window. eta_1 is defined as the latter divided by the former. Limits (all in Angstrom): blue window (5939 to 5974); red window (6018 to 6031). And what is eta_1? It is 0.89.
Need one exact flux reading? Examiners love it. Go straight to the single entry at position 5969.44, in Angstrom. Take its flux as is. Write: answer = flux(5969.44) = 9.05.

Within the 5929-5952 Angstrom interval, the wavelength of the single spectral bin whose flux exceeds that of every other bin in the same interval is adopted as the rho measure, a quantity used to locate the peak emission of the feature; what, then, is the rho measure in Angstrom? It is 5947.49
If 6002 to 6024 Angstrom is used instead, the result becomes 6017.74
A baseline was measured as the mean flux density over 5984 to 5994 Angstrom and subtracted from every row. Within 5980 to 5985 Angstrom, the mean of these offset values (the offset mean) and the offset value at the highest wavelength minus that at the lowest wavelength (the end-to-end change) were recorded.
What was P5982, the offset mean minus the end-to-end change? -2.0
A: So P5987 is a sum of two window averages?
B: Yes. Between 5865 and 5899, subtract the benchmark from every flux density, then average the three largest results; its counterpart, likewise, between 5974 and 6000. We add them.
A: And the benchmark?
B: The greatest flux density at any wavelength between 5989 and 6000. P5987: 1.43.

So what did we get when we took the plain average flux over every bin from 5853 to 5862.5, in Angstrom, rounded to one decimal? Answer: 9.4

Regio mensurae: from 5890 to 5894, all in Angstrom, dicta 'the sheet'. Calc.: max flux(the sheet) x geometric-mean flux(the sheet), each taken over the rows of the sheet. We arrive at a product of 68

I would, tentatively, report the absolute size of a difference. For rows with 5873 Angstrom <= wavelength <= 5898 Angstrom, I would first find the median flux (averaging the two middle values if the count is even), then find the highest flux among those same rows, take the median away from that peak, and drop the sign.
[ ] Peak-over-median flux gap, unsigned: 4.0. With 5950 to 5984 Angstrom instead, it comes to 2.0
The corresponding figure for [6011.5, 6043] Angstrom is 1.2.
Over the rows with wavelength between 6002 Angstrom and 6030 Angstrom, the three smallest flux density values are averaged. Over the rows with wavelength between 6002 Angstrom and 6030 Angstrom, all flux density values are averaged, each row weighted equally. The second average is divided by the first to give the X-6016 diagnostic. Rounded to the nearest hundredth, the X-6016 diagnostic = 1.10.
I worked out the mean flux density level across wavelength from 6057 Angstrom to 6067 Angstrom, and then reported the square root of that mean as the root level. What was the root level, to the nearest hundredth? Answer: 3.20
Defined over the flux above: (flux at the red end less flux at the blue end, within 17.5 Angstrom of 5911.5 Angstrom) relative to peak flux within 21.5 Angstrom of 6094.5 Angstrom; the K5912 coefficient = 0.55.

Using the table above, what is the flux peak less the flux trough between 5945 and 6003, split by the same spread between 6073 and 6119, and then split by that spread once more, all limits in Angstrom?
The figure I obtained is 1.33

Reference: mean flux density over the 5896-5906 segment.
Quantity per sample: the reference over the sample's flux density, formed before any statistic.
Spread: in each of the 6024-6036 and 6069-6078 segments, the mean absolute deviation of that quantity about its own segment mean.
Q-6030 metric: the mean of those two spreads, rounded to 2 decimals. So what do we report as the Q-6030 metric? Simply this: 0.05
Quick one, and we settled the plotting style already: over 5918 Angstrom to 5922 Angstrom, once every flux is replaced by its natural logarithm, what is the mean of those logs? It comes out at 2.301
